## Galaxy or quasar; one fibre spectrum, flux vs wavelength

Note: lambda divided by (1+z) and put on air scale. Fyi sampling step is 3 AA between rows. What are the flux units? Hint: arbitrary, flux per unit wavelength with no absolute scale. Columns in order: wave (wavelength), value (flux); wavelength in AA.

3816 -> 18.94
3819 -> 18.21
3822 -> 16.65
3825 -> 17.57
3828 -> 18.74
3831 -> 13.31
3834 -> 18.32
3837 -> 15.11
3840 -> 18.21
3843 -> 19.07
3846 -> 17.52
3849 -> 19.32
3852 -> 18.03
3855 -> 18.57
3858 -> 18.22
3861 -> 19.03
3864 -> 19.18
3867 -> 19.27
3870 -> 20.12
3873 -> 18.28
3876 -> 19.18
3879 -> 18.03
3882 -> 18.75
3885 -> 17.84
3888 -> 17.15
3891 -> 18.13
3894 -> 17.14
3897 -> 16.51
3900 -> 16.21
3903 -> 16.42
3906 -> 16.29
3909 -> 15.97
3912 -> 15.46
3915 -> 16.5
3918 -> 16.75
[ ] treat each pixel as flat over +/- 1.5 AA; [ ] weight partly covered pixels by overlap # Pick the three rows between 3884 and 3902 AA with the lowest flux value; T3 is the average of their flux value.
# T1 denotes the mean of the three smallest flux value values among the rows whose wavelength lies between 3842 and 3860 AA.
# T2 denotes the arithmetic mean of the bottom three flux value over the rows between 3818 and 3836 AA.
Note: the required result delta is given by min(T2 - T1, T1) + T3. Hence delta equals 14.5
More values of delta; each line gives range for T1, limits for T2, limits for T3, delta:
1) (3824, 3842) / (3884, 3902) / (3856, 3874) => 19.8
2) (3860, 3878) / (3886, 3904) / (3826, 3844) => 13.1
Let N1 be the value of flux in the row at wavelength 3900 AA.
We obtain 16.21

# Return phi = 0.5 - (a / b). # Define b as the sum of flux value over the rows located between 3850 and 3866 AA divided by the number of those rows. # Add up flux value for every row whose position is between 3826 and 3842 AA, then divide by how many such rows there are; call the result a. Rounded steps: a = 16.7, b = 18.6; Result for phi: -0.40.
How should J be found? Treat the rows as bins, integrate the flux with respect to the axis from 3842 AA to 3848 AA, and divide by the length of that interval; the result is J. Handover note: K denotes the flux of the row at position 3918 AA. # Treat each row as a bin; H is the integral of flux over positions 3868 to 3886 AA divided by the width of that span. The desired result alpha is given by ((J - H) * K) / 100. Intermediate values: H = 18.7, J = 18.3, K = 16.75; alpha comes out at -0.1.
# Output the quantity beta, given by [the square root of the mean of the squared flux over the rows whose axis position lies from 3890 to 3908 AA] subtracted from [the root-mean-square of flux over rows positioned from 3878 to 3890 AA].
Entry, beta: 1.2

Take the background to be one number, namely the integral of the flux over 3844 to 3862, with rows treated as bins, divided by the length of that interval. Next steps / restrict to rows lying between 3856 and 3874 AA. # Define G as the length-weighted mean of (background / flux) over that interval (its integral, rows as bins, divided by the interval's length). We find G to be 0.97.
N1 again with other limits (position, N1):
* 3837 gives 15.11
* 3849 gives 19.32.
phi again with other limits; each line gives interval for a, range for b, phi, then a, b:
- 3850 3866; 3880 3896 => -0.55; 18.6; 17.8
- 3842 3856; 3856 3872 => -0.47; 18.5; 19.2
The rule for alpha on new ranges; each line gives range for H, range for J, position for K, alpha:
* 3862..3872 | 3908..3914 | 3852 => -0.7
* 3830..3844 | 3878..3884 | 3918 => 0.3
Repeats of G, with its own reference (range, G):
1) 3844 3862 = 1.00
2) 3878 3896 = 1.04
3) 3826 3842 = 1.12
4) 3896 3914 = 1.14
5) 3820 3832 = 1.12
